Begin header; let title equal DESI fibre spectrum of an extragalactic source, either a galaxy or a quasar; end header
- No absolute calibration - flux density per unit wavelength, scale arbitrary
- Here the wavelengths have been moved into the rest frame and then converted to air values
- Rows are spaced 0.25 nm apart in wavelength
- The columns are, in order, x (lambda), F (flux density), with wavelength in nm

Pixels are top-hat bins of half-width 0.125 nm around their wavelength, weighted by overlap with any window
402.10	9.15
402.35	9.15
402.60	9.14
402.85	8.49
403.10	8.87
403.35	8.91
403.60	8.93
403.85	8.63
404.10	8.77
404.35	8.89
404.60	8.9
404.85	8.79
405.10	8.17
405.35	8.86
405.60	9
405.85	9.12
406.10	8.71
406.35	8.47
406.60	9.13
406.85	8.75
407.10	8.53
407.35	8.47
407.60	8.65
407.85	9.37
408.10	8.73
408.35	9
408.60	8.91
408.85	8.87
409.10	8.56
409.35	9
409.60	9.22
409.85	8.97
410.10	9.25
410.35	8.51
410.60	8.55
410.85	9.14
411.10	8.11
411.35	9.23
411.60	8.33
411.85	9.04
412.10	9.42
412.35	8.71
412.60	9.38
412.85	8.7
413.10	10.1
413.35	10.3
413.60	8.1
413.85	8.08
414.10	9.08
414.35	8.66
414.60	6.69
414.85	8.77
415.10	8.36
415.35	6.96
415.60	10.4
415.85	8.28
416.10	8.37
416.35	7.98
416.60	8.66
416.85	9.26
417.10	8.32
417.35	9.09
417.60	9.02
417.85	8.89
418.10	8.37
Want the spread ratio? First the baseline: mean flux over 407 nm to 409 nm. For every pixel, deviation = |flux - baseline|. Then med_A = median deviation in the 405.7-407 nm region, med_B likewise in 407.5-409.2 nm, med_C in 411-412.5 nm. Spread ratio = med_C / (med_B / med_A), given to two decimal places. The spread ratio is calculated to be 0.82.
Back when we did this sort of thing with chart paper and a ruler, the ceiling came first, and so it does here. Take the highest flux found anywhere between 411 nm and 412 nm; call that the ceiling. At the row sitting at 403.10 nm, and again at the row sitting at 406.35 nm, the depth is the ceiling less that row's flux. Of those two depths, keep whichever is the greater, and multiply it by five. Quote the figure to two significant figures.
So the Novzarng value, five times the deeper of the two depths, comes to 3.8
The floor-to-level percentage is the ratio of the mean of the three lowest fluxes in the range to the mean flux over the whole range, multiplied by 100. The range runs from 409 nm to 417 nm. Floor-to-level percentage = 82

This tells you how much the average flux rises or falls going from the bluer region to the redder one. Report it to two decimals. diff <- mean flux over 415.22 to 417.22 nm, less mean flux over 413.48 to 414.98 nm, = 0.30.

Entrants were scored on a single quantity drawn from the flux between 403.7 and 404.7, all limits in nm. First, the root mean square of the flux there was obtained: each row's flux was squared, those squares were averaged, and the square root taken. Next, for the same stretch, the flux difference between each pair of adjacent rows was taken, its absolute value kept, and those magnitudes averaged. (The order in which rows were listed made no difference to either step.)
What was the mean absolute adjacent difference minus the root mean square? -8.7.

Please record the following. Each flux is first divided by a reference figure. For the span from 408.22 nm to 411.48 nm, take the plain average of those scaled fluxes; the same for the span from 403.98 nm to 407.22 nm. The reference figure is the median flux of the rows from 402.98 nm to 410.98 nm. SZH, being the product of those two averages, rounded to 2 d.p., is 0.99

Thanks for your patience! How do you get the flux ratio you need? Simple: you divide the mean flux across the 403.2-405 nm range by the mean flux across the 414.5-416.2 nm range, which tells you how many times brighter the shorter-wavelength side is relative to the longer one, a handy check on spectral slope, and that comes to 1.07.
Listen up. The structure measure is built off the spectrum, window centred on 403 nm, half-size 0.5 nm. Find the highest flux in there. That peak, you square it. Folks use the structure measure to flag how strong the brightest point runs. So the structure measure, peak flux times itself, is 83.5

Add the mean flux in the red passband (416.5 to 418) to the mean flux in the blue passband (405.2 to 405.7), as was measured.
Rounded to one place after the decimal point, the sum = 17.8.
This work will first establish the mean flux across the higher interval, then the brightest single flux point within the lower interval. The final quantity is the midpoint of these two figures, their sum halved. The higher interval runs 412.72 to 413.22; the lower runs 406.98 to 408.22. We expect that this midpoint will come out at 9.4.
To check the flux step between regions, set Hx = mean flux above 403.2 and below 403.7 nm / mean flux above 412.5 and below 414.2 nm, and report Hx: 0.98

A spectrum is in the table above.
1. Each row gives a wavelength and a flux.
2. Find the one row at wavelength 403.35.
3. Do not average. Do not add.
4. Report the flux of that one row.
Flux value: 8.91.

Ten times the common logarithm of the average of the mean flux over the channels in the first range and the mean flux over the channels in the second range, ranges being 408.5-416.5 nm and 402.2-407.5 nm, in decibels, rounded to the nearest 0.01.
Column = 9.43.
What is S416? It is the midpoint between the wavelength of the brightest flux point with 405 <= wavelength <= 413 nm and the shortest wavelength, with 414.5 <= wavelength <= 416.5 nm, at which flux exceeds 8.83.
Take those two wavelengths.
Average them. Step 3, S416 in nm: 413.85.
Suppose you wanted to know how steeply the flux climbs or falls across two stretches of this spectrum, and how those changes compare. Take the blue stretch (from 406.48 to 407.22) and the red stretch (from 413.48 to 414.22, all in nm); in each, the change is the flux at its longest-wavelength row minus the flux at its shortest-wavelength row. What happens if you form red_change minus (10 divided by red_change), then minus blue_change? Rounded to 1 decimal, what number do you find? -8.6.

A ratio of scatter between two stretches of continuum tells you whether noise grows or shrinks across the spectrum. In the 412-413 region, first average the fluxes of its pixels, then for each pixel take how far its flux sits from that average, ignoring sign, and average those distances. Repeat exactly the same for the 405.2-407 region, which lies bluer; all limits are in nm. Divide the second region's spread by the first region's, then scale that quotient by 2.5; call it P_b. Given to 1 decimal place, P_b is 1.4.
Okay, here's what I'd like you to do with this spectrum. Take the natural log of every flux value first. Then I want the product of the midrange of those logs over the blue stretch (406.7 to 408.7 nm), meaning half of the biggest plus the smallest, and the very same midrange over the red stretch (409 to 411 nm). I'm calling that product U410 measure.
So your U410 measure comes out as 4.77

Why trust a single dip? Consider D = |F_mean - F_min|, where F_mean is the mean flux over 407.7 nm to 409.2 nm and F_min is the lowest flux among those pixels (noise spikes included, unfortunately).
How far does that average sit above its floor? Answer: 0.35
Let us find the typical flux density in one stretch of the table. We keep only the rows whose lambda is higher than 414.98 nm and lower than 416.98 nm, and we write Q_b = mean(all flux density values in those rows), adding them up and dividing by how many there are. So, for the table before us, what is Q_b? 8.53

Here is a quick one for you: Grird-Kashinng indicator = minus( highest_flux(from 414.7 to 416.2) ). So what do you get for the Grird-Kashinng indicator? -10.4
